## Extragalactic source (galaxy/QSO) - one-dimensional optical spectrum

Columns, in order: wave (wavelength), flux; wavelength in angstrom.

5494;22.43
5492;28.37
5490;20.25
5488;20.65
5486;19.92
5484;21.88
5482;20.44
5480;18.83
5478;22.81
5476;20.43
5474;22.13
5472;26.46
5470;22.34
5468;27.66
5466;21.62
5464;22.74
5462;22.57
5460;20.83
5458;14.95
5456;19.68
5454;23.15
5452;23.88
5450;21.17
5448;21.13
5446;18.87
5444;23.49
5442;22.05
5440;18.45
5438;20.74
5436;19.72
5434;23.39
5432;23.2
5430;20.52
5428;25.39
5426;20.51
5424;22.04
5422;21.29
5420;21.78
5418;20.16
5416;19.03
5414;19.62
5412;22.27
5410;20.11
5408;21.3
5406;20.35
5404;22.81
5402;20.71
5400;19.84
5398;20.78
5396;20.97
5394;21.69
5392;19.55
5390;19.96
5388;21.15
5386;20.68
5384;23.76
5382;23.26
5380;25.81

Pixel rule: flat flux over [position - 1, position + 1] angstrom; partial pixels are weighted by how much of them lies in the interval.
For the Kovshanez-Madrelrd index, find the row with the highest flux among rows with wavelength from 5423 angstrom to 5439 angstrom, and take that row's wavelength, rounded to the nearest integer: 5428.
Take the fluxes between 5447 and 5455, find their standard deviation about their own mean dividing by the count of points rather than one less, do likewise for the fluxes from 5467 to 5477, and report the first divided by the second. 0.44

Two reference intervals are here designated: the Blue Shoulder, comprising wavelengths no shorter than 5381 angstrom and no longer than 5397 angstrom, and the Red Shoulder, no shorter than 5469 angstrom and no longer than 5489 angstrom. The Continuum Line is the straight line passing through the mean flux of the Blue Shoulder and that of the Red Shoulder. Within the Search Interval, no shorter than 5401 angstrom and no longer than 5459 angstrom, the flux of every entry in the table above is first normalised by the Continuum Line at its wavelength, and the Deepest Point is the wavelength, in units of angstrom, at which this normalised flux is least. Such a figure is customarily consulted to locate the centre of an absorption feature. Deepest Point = 5458 angstrom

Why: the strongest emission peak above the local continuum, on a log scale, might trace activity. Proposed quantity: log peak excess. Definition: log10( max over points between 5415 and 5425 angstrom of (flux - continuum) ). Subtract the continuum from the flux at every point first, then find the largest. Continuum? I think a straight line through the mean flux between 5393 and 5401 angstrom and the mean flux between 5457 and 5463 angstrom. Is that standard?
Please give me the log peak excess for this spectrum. 0.3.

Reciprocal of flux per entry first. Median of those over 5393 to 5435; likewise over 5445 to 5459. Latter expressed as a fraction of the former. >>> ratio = 0.99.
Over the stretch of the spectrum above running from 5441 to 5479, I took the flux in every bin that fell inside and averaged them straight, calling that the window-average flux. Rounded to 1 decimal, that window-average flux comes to 22.0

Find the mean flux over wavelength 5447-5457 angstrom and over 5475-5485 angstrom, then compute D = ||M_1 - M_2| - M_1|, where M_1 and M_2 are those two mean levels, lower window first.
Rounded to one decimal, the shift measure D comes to 20.9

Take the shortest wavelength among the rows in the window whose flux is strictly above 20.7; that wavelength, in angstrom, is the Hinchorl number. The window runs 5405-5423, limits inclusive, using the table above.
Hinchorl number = 5408 angstrom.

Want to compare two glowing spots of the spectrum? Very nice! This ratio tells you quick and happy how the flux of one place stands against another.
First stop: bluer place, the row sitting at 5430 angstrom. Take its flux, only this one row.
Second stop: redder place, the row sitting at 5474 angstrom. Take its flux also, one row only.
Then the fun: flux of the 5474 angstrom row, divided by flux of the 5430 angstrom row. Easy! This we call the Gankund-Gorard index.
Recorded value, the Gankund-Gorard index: 1.08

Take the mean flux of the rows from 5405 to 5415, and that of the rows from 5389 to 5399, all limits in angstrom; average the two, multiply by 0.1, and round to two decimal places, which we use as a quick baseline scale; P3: 2.07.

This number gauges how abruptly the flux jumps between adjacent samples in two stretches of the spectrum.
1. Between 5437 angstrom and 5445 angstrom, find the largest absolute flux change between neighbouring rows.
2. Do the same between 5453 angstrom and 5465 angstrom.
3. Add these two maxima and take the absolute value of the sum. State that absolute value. 9.5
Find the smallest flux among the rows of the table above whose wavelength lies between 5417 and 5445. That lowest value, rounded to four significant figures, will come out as 18.45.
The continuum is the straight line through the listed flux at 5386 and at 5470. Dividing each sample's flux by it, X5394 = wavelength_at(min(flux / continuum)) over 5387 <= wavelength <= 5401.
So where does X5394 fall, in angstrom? 5392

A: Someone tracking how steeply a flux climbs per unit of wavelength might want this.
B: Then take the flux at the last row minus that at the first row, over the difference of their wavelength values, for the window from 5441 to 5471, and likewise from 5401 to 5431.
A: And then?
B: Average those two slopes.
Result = 0.00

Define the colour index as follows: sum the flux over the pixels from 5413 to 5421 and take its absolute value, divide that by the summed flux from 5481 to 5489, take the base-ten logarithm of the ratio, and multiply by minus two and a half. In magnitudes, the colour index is 0.031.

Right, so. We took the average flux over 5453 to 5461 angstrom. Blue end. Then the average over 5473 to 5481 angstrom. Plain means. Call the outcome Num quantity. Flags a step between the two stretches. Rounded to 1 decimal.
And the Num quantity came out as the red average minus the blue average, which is 1.4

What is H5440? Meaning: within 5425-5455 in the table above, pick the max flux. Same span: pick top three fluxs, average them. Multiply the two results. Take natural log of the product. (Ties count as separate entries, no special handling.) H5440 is 6.42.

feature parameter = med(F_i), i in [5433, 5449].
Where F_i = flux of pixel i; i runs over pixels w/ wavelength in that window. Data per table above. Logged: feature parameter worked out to 20.9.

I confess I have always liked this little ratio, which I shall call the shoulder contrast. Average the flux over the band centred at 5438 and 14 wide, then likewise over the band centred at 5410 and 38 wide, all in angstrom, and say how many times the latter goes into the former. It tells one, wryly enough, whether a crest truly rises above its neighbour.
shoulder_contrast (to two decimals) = 1.02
